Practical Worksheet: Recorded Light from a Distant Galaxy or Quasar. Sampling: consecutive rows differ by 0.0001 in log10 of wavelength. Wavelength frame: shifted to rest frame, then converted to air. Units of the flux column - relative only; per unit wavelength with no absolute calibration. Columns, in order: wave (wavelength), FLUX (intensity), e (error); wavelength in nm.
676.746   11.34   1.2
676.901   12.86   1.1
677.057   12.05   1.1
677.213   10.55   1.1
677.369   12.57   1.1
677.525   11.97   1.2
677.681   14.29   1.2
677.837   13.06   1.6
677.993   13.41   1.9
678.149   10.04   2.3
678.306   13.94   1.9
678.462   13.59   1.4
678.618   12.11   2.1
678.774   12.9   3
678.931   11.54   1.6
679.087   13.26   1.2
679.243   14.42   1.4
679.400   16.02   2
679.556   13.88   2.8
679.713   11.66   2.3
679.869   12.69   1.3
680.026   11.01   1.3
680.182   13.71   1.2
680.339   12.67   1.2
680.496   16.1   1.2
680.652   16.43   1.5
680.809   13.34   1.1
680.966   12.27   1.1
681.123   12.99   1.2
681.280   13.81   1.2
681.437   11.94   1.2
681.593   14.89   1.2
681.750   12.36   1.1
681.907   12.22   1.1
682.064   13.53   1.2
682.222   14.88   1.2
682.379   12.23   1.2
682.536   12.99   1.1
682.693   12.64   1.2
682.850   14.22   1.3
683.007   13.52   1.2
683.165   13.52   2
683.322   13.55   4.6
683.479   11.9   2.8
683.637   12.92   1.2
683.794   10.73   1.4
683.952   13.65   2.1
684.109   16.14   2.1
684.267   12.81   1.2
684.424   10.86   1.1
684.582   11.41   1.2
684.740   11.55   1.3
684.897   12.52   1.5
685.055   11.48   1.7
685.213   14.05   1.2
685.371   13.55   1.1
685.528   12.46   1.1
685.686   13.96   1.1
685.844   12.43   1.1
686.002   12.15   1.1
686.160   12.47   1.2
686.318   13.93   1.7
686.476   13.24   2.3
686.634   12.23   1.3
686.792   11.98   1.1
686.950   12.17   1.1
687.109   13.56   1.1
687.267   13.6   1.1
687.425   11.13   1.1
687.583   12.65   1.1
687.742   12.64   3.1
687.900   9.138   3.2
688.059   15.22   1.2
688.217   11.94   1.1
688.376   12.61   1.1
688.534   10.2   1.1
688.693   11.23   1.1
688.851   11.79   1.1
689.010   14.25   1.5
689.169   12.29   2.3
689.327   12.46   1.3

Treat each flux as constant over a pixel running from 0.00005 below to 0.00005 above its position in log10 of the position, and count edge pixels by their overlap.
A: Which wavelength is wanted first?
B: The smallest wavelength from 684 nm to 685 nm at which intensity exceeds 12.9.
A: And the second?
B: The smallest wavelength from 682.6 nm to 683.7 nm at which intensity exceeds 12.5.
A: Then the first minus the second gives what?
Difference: 1.42 nm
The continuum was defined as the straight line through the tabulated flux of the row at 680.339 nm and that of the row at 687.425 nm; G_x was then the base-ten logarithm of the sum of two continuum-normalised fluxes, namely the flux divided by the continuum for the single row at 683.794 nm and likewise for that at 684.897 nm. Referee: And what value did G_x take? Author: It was 0.29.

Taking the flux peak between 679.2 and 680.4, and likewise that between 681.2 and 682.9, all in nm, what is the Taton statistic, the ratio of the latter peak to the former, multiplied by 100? 93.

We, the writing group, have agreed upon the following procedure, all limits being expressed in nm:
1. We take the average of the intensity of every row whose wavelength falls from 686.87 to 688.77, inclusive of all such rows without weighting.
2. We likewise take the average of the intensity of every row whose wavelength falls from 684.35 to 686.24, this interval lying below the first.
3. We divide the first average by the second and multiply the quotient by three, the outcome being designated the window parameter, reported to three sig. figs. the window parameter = 2.94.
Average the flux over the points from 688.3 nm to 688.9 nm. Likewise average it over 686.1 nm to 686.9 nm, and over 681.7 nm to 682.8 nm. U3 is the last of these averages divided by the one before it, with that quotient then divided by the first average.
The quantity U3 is 0.089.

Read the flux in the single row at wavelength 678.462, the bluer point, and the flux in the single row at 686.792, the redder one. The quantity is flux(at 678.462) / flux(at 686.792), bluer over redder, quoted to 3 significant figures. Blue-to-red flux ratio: 1.13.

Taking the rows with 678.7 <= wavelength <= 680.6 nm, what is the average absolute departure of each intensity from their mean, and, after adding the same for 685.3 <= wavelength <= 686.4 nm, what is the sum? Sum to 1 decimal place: 2.0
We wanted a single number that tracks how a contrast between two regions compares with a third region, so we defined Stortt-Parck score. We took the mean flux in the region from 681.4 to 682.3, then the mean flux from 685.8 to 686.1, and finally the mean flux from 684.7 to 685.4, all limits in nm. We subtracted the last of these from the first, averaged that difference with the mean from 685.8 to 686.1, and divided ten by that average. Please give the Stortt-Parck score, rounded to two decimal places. 1.54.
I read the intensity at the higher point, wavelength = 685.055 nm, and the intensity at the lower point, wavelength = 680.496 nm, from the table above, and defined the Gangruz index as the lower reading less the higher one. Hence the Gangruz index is 4.6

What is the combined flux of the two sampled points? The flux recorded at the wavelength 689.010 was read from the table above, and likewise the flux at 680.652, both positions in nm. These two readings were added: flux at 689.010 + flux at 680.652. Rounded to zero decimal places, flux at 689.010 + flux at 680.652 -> 31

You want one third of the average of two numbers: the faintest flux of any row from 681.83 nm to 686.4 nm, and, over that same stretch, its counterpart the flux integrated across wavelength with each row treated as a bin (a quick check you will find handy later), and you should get 11.6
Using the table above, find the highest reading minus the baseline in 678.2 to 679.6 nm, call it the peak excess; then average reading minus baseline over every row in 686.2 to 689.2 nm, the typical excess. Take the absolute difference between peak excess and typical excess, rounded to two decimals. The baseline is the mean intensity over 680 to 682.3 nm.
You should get 3.61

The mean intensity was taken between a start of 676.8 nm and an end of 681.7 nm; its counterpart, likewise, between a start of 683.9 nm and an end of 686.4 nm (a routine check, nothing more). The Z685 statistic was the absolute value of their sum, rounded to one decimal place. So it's 25.9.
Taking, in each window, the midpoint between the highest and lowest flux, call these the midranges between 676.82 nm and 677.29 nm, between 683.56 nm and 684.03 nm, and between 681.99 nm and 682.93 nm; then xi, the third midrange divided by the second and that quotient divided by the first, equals 0.0950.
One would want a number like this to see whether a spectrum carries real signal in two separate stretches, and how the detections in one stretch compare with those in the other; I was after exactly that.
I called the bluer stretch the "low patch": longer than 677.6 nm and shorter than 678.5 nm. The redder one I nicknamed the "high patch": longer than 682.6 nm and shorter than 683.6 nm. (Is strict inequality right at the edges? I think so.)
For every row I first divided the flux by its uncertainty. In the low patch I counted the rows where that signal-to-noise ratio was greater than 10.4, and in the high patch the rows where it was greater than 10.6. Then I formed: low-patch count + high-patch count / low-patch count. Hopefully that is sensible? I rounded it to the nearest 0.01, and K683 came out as 3.00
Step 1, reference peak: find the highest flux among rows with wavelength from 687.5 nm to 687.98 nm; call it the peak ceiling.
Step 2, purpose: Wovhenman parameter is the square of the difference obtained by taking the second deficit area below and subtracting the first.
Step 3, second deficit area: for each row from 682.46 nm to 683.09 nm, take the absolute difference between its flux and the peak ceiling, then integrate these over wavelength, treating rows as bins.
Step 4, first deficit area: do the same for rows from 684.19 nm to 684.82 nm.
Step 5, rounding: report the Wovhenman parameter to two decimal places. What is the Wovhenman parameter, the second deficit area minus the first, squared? 0.06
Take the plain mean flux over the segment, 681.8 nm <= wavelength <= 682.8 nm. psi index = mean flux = 13.1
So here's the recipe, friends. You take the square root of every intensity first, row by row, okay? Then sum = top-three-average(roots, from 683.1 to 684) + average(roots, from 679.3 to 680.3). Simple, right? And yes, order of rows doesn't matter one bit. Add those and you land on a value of 7.31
